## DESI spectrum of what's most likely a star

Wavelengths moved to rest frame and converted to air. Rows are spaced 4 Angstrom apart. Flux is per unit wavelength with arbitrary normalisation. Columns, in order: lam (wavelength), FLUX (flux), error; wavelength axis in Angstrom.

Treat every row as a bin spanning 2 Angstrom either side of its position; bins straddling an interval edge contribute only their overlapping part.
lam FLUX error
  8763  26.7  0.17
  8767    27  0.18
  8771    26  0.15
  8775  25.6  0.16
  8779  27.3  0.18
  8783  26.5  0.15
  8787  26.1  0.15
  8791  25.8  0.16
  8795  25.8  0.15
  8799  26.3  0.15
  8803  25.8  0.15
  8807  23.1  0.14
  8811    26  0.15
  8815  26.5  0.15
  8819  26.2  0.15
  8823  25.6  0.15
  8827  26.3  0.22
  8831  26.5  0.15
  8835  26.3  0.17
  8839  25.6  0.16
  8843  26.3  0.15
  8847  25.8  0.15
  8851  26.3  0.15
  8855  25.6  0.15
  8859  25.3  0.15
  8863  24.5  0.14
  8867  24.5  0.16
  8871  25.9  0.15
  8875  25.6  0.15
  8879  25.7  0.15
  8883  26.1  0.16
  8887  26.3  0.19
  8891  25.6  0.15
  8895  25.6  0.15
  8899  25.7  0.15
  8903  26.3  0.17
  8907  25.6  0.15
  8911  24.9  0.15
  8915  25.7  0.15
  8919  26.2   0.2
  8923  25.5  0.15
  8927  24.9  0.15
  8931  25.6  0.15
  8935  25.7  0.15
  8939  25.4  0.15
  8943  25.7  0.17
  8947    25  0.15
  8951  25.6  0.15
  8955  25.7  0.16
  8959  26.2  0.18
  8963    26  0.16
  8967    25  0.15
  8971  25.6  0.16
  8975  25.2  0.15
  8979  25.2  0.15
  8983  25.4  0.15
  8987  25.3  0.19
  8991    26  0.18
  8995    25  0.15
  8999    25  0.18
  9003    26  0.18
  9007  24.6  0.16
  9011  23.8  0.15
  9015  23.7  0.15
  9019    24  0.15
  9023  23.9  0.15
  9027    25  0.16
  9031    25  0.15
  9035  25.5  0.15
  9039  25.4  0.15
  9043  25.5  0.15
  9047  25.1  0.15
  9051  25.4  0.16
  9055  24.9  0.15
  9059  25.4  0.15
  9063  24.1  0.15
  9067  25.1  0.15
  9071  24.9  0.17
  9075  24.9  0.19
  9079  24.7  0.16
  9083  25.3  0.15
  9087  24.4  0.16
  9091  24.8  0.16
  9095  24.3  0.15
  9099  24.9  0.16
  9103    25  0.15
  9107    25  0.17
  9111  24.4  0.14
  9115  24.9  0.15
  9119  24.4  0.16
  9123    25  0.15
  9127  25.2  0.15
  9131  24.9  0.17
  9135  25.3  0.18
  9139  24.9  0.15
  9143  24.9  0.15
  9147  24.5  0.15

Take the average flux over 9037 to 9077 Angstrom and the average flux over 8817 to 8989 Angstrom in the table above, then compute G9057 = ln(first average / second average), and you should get -0.023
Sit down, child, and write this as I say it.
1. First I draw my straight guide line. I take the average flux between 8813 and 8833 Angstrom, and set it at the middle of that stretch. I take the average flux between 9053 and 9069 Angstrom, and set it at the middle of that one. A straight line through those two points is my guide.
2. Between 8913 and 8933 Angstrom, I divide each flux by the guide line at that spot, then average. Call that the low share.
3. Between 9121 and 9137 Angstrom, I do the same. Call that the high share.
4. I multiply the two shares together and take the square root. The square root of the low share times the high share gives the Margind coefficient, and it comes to 1.011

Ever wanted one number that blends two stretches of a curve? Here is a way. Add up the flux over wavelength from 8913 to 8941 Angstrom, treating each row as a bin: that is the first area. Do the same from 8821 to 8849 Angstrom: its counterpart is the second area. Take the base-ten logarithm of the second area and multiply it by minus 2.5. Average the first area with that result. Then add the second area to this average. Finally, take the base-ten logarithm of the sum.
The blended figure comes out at 3.04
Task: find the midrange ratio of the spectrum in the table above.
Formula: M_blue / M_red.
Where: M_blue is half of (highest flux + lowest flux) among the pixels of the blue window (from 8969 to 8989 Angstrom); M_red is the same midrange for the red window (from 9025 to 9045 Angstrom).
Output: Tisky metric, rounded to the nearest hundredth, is 1.01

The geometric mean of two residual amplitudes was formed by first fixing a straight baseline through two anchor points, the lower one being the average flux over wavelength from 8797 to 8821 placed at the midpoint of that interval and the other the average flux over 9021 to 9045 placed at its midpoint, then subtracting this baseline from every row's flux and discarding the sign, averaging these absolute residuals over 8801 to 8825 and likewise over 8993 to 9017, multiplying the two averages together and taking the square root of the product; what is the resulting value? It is 0.74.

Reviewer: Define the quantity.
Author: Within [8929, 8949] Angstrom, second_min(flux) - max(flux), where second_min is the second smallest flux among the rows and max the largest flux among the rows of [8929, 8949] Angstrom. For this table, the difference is -0.30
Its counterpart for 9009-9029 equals -1.20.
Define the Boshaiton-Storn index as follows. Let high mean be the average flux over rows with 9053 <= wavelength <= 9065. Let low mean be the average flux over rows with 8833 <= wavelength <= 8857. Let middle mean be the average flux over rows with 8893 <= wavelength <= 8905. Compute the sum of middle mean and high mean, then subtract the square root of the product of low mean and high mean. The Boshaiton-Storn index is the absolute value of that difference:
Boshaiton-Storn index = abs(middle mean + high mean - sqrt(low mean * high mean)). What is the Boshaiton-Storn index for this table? 25.3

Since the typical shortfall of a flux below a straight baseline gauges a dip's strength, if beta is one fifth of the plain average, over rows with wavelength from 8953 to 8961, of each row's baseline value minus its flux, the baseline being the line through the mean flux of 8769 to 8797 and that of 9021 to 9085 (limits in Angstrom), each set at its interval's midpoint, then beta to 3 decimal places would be -0.107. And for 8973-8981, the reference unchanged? 0.026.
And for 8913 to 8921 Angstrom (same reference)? -0.073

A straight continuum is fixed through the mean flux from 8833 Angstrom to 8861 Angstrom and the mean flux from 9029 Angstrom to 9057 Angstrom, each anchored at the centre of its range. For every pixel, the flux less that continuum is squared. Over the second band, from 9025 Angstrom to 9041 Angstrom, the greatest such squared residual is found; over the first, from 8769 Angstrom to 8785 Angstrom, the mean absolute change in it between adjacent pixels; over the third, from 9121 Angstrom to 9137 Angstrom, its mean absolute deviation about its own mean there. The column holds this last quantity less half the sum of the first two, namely -0.46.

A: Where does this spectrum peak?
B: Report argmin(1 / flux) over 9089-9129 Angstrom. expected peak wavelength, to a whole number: 9127 Angstrom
